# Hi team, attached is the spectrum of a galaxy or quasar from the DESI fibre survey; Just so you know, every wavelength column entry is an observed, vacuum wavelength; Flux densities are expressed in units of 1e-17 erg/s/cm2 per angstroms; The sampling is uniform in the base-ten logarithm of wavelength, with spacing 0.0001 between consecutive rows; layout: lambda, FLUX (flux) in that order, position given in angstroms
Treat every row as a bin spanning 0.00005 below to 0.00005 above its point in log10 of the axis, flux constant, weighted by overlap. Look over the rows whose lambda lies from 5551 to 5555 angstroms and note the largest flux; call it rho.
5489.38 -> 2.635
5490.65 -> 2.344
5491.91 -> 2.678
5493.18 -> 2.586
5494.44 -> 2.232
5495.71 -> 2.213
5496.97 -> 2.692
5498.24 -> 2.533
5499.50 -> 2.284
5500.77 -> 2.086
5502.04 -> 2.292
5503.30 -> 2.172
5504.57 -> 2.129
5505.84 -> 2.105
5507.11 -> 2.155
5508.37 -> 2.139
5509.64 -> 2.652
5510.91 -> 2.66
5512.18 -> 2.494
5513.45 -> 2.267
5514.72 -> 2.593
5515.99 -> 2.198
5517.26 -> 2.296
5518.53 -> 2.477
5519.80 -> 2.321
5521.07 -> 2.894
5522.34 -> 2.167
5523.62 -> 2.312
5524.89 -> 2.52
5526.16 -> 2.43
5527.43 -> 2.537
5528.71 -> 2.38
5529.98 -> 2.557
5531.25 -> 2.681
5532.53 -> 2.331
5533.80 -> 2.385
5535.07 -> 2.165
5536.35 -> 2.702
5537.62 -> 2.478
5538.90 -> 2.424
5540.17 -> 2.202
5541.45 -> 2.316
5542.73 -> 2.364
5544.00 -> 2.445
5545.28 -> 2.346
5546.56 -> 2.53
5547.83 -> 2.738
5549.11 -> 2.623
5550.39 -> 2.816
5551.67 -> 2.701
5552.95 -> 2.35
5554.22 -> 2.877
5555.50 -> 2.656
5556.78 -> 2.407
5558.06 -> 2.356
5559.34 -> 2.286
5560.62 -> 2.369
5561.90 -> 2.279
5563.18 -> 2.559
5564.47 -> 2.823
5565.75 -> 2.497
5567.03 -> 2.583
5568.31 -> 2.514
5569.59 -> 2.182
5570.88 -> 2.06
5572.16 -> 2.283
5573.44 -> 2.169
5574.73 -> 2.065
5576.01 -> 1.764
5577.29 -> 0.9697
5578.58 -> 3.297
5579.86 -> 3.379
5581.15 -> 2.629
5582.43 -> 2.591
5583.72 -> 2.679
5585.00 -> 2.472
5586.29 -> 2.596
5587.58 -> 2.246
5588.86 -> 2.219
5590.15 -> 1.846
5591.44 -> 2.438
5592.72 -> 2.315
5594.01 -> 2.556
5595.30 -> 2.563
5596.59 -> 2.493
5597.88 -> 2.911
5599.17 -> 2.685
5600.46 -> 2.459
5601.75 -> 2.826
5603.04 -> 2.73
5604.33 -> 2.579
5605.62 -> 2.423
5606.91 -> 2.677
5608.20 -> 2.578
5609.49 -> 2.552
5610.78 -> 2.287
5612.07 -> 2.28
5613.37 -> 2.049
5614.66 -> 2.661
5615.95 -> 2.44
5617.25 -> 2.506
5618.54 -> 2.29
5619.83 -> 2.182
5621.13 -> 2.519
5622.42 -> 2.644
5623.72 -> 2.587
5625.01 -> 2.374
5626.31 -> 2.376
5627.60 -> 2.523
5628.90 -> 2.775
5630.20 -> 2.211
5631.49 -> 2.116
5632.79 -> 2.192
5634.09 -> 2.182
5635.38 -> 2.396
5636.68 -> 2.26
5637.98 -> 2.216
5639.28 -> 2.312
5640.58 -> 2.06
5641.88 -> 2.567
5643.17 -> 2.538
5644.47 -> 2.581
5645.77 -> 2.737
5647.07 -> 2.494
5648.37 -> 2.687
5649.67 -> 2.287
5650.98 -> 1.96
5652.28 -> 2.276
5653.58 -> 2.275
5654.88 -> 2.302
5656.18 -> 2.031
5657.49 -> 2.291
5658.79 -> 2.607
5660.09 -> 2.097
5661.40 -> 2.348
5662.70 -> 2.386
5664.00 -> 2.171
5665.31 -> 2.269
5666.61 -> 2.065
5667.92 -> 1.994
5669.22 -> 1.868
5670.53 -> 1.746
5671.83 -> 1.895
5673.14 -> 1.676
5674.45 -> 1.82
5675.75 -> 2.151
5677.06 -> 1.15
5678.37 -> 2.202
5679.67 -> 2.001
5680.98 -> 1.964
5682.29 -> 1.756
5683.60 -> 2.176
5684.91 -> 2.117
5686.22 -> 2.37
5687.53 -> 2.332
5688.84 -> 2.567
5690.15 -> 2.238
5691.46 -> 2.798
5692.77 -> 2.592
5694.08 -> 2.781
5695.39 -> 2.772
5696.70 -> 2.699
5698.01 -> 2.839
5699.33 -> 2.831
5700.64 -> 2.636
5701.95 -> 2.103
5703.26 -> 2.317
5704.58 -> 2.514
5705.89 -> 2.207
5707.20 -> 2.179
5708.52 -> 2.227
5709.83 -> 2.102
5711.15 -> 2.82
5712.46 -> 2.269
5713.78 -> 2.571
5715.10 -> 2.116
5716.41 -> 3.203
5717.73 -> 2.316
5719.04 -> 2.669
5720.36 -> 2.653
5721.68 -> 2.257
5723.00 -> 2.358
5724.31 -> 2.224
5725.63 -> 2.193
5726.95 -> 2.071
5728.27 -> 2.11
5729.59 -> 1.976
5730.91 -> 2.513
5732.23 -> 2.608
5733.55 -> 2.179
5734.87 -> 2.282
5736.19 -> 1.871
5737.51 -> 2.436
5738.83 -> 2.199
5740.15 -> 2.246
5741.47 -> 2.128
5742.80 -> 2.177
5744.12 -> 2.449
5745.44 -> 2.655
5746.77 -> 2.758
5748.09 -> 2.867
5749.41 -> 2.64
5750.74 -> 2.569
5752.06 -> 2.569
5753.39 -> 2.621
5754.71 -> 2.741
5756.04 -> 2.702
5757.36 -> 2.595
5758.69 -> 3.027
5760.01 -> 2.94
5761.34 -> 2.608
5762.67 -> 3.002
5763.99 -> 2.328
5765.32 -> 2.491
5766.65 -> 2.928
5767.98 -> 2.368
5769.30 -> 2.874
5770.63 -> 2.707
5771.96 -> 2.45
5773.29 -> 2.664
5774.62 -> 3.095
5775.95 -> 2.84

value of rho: 2.877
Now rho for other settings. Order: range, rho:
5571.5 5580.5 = 3.379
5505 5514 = 2.66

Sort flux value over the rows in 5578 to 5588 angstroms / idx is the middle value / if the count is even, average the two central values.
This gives 2.61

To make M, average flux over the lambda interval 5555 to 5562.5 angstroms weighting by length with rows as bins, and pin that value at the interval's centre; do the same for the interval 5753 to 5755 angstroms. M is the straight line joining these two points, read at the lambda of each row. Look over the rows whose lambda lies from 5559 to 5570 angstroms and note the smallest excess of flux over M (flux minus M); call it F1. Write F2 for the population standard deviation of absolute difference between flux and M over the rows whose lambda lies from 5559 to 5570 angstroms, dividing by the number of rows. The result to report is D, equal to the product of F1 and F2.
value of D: -0.024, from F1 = -0.22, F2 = 0.109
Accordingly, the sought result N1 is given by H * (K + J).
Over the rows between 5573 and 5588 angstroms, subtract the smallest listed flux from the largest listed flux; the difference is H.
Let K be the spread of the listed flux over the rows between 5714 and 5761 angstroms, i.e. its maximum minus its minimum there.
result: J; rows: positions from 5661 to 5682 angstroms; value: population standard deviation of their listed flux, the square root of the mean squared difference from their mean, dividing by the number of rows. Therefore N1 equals 3.9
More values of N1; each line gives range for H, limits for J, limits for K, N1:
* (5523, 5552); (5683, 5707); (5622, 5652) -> 0.7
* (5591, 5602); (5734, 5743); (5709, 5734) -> 0.8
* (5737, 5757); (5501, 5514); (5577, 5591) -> 1.9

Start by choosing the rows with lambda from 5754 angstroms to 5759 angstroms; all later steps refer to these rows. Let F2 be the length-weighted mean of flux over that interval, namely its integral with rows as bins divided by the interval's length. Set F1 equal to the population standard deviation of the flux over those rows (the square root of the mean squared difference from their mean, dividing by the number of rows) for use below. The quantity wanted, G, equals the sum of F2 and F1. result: 2.91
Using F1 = 0.16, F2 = 2.75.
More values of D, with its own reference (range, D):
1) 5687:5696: -0.040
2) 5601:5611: -0.018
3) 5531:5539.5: -0.024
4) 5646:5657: -0.093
